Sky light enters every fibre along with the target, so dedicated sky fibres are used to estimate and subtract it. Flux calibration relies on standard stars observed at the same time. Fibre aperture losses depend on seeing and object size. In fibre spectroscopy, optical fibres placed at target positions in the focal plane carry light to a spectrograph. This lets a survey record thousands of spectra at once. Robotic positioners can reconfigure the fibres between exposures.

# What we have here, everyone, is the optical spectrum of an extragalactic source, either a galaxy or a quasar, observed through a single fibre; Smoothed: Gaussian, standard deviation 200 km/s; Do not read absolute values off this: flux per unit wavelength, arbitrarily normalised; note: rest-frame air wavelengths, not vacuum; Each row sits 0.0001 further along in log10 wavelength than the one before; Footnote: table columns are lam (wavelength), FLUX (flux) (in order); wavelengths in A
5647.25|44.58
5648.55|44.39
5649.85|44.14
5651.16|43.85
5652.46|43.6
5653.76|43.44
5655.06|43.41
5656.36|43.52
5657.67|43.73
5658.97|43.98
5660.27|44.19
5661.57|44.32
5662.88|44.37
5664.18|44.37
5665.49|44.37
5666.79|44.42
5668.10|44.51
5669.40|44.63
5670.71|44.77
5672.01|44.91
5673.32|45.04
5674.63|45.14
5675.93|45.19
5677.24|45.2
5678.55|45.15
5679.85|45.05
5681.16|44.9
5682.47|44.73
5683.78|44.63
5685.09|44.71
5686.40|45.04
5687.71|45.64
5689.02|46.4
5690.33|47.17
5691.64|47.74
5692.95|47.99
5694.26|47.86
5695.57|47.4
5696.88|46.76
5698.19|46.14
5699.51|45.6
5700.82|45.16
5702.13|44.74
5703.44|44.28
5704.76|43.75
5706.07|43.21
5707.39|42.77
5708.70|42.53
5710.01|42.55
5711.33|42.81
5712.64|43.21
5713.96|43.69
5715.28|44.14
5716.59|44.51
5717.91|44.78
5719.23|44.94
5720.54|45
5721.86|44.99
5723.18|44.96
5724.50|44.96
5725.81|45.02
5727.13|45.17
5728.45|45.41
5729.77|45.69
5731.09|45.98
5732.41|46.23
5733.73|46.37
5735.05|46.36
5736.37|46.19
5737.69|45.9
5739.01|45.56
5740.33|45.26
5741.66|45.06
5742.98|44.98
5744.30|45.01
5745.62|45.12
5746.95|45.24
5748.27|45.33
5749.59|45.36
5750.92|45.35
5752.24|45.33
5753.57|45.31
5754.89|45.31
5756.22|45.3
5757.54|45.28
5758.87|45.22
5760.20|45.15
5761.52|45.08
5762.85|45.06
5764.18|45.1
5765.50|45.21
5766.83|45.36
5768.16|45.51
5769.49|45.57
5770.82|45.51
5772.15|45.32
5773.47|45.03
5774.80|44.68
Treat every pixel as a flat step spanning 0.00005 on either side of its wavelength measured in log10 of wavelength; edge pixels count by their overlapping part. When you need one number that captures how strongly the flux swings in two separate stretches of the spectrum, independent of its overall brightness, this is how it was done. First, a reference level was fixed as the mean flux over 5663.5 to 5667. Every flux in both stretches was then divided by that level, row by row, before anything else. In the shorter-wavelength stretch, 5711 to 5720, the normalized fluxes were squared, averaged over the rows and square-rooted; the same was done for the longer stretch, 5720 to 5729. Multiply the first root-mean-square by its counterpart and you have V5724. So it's 1.01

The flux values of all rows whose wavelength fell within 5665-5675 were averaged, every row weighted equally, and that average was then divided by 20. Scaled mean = 2.24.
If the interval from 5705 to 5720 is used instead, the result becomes 2.18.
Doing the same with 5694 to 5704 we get 2.30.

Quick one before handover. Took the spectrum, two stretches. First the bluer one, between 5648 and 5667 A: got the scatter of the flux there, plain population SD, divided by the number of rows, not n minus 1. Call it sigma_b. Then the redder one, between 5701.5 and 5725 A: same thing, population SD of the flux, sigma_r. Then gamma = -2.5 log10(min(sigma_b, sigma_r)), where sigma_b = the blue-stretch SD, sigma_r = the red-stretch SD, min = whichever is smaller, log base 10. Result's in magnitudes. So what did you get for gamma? 1.1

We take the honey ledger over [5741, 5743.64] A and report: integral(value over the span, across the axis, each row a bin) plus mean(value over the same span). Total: 164.1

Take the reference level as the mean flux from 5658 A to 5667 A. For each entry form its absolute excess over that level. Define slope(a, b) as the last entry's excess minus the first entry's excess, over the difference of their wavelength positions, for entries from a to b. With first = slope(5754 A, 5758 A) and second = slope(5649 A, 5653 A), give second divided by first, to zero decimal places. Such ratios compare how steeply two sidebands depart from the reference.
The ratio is -18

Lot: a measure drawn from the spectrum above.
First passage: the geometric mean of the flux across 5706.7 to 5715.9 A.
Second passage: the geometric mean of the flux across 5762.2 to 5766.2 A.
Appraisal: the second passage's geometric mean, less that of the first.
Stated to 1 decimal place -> 2.0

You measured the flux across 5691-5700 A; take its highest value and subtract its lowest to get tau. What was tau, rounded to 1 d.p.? 2.4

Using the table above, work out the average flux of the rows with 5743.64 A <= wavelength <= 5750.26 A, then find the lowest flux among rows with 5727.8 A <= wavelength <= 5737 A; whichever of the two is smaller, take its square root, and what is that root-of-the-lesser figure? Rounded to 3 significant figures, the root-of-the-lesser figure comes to 6.72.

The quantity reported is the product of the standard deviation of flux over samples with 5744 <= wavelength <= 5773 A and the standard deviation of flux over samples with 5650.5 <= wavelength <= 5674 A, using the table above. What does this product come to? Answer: 0.1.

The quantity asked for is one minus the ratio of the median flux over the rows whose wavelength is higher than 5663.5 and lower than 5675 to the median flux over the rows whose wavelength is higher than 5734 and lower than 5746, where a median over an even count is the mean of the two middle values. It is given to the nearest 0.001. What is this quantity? 0.014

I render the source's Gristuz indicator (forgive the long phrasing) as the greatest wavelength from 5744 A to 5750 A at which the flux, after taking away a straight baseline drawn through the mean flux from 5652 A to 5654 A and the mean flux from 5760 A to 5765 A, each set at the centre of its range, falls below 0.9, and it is 5749.59 A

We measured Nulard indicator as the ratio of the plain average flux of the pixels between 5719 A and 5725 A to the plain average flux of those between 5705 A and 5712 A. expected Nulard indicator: 1.05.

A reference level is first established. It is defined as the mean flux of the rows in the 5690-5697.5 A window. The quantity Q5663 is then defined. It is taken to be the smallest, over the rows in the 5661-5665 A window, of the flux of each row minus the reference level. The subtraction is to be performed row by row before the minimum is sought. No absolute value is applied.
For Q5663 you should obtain -3.2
